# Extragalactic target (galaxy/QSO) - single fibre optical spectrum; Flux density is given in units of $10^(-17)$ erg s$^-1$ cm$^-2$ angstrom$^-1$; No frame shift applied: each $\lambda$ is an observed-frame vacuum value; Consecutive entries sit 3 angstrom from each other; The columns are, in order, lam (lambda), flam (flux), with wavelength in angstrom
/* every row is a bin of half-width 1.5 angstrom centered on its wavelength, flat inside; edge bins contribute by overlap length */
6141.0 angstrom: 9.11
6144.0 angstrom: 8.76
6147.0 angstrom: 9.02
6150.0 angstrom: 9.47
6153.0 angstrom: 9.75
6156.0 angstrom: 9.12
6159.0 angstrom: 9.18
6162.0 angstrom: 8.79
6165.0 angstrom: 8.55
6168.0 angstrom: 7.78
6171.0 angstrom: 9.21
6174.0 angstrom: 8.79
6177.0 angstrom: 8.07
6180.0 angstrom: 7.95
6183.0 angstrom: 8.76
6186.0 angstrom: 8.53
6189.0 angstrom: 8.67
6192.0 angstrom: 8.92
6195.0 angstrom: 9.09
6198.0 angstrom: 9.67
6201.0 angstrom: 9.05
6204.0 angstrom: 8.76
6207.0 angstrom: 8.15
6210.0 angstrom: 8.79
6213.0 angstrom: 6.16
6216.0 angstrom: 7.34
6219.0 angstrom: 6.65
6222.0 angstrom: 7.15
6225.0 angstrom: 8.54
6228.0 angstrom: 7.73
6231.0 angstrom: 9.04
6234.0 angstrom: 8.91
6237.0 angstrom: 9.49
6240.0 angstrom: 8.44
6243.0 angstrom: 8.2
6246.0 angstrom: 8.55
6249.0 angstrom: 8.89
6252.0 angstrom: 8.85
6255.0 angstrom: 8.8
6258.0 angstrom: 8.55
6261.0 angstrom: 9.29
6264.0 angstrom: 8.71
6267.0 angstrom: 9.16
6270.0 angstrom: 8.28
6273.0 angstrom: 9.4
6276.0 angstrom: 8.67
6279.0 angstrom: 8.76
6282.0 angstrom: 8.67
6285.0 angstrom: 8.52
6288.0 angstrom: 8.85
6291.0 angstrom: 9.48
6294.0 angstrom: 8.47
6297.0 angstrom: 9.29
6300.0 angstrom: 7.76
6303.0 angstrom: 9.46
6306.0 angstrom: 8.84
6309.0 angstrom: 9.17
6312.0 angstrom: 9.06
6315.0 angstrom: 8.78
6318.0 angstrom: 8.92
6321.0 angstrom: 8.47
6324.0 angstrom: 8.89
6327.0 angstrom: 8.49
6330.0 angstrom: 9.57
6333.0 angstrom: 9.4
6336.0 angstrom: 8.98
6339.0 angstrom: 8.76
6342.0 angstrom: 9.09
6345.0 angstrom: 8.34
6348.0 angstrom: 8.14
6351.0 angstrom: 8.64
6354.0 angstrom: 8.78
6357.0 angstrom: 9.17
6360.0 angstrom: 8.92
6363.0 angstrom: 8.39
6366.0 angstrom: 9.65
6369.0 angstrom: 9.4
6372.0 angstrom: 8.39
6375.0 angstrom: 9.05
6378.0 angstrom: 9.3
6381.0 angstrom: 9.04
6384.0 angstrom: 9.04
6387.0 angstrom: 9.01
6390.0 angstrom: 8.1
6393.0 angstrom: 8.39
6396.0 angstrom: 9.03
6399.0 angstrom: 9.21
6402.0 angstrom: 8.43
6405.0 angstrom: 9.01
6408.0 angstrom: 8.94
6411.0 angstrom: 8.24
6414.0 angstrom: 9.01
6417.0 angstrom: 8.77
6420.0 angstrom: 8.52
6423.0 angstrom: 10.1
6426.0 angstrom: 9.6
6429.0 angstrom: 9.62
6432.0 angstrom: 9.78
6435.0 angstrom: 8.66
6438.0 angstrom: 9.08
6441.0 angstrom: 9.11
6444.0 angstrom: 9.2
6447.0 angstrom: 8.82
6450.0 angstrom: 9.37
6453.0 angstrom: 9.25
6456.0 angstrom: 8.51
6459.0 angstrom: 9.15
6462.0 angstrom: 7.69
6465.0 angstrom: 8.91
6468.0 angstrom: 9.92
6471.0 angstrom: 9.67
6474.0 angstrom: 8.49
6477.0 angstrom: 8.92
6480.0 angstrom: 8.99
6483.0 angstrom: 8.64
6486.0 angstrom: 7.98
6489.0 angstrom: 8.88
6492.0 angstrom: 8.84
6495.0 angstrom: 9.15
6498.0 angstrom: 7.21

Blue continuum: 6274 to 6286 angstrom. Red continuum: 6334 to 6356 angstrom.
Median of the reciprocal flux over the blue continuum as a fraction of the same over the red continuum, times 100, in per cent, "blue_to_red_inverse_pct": 101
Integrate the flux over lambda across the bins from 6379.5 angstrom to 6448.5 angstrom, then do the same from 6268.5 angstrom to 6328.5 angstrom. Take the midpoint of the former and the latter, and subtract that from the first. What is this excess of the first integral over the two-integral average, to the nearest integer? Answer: 46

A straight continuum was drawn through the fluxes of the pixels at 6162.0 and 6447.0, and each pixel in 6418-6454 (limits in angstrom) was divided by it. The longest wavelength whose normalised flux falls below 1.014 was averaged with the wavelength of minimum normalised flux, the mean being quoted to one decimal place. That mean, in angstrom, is 6433.5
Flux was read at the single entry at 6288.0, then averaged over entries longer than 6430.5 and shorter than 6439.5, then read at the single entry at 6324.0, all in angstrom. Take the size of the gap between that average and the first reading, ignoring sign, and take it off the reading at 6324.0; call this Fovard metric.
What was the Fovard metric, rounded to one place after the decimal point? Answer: 8.6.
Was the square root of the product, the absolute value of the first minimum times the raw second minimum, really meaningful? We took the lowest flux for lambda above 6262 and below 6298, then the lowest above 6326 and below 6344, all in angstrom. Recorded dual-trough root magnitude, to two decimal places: 8.38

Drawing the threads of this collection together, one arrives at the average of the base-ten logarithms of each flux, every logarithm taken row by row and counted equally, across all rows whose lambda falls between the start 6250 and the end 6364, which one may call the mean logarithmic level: 0.946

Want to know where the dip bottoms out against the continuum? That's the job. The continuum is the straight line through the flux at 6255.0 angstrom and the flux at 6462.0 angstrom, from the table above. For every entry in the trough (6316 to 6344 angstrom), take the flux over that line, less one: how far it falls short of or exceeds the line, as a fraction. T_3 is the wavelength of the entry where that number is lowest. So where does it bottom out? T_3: 6321.0 angstrom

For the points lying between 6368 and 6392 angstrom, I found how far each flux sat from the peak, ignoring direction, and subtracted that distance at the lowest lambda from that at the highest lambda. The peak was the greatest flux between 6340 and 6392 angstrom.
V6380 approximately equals 1.3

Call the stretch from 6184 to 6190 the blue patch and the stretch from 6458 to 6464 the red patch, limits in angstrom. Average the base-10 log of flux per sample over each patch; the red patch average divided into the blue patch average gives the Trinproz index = 1.01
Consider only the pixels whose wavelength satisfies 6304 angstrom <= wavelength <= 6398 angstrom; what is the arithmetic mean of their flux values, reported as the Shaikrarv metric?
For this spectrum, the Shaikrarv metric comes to 8.9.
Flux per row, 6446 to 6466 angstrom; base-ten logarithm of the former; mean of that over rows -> 0.944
